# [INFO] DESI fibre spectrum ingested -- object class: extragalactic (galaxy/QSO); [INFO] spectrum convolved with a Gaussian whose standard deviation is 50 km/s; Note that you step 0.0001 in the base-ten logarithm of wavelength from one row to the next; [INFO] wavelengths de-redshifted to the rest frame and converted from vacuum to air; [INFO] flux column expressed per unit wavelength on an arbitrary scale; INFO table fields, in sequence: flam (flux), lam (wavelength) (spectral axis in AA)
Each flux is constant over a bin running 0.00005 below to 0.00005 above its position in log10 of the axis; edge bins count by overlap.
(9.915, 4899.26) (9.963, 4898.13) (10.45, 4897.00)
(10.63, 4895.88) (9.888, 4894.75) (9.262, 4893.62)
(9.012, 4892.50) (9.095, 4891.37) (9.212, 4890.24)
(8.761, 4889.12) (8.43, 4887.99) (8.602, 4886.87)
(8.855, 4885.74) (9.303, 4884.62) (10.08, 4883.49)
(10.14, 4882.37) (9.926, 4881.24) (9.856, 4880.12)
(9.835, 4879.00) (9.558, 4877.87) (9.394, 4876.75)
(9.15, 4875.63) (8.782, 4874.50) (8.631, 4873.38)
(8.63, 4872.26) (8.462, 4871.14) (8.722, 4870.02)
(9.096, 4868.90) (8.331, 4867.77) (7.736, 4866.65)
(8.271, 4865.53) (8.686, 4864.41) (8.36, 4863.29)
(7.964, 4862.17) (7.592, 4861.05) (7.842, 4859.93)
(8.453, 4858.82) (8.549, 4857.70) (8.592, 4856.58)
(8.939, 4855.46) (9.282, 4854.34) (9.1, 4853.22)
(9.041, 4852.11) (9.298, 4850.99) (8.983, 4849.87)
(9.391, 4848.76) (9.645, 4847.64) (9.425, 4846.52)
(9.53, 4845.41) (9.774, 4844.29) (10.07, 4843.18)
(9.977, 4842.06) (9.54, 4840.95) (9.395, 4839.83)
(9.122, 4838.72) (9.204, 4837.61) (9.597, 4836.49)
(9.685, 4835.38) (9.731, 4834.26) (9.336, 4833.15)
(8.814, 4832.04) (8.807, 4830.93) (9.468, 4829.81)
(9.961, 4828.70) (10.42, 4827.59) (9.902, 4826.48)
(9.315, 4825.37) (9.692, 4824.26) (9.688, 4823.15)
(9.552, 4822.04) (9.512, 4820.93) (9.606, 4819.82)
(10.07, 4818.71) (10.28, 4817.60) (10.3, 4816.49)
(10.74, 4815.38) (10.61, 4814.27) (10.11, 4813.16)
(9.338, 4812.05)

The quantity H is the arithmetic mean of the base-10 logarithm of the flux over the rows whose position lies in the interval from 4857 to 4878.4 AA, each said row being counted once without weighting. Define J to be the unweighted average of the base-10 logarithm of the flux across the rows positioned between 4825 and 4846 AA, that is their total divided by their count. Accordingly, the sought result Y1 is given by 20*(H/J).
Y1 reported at 19.0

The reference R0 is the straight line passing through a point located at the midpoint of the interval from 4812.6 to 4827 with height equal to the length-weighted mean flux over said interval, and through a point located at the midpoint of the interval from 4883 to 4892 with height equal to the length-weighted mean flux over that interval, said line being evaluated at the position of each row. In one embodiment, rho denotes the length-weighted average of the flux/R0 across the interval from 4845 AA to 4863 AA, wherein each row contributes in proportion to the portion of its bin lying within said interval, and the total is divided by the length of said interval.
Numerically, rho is 0.932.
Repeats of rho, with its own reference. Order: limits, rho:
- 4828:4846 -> 0.979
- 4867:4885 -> 1.005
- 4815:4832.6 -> 0.985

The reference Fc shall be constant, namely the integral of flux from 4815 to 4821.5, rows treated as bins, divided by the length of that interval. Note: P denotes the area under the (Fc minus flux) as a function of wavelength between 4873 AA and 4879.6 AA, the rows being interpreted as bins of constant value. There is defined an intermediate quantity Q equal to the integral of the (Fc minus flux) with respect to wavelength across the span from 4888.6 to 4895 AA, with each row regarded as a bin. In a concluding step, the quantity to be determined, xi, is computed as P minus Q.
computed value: -0.3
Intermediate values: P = 5.4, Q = 5.68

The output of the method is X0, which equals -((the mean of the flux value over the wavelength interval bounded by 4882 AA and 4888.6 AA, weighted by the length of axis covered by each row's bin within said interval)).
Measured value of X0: -9.2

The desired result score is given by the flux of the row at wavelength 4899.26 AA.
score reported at 9.915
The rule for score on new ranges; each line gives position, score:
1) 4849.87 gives 8.983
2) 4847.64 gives 9.645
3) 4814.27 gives 10.61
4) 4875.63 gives 9.15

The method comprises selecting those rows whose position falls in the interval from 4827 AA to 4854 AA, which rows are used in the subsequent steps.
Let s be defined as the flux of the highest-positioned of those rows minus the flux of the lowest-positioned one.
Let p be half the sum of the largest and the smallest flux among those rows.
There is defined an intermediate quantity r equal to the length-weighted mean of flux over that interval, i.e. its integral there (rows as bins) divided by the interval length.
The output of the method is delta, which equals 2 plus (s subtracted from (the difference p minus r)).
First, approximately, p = 9.6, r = 9.47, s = -1.3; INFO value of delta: 3.5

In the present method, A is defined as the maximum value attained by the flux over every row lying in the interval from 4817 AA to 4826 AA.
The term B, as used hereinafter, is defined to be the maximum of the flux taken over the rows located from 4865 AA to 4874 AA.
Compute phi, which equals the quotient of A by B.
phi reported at 1.13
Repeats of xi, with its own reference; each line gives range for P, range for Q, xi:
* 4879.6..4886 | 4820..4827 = -1.1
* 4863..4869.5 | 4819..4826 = 7.3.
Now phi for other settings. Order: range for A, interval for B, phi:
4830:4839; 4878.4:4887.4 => 0.96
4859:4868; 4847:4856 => 0.90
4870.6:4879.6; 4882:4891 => 0.97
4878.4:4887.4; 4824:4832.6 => 0.97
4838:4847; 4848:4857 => 1.07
